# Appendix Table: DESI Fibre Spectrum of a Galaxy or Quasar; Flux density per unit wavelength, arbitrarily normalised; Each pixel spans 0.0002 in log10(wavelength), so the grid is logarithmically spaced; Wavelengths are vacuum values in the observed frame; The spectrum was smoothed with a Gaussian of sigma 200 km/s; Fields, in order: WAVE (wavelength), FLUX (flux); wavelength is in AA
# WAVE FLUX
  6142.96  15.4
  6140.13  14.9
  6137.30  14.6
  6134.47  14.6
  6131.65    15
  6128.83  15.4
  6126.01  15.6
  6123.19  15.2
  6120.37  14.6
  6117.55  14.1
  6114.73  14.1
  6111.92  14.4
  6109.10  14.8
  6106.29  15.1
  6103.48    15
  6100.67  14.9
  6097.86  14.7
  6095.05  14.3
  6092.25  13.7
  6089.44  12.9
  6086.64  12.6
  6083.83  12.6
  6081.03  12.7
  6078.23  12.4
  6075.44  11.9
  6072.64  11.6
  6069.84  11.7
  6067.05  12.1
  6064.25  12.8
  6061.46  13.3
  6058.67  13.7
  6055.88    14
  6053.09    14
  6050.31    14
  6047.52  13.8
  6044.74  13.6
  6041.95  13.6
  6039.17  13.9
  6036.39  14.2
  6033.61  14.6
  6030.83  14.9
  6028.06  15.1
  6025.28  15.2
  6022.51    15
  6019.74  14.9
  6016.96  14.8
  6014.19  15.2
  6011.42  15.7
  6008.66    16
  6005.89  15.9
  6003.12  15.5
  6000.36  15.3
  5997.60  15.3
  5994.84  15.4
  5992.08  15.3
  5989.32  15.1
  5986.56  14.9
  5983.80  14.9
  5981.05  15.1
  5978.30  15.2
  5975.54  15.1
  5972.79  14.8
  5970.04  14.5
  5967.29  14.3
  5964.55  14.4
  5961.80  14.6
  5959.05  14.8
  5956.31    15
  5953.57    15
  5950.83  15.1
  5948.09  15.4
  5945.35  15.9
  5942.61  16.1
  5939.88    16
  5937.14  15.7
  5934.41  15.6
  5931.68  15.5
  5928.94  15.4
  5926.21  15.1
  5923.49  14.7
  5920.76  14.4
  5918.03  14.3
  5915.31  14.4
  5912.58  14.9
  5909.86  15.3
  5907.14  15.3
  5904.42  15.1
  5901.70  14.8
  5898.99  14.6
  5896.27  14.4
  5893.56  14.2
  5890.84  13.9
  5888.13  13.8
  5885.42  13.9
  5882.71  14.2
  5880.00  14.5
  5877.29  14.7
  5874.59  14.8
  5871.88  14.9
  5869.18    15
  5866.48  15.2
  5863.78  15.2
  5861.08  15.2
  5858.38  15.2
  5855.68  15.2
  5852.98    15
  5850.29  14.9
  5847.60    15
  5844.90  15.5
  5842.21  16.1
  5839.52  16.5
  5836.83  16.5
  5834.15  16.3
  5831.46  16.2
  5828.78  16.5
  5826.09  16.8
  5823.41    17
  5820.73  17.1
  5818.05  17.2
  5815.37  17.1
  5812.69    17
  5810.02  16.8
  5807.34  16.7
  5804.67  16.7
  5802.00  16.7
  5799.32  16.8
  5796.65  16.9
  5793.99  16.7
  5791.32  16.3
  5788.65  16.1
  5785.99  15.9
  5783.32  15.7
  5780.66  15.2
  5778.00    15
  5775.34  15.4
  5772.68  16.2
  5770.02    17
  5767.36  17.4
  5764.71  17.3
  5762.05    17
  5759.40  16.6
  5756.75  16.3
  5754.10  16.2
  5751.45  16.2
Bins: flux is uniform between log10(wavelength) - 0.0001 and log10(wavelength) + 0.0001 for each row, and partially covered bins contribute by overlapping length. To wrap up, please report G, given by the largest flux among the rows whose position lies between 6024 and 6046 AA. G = 15.2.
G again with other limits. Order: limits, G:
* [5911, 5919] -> 14.9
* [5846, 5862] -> 15.2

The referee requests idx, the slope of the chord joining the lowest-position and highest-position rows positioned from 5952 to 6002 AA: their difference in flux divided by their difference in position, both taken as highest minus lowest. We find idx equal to 0.01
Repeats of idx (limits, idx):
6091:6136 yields 0.02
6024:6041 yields -0.09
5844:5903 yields -0.01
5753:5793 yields 0.00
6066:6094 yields 0.06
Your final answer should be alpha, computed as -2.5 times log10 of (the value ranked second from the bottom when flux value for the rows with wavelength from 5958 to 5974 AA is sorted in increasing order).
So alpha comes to -2.90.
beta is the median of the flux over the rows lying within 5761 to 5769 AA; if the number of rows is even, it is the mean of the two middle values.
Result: 17.3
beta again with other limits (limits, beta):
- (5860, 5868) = 15.2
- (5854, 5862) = 15.2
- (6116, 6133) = 15.1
